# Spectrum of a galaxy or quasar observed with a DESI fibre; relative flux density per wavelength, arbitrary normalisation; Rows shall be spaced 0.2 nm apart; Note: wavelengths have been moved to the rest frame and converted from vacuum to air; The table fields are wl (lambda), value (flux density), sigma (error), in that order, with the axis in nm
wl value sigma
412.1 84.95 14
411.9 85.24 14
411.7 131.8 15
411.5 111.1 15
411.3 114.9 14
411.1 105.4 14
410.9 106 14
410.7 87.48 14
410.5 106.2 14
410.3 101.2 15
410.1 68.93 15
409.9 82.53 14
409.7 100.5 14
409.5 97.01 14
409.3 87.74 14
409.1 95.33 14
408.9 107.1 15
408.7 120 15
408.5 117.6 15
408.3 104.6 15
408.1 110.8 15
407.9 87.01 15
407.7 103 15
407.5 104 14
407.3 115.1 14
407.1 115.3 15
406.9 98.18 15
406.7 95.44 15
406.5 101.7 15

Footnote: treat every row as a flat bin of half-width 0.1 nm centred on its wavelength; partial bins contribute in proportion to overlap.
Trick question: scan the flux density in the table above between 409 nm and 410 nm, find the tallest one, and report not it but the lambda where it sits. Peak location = 409.7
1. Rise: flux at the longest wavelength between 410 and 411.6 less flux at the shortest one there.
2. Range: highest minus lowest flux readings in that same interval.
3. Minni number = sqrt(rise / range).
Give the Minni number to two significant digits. 0.96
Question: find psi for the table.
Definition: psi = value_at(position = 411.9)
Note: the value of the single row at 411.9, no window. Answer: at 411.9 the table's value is 85.24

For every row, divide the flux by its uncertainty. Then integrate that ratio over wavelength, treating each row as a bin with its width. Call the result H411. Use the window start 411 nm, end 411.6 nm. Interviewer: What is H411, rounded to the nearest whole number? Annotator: 5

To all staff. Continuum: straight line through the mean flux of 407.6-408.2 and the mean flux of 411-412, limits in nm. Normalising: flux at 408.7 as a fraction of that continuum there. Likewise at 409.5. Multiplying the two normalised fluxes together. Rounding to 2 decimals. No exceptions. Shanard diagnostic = 1.09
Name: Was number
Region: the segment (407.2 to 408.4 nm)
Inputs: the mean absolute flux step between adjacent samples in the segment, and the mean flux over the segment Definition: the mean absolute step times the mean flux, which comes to 1209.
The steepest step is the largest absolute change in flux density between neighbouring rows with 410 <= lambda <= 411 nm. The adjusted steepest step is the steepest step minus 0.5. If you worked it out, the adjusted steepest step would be 32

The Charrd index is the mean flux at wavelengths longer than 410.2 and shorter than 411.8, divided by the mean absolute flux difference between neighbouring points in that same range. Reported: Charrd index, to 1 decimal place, 9.8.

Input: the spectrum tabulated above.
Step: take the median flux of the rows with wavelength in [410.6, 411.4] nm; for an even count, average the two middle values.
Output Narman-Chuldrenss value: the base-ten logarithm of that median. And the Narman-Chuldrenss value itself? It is 2.02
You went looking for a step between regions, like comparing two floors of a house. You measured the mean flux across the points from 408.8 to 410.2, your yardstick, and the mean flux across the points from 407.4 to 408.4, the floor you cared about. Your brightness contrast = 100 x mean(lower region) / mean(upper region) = 112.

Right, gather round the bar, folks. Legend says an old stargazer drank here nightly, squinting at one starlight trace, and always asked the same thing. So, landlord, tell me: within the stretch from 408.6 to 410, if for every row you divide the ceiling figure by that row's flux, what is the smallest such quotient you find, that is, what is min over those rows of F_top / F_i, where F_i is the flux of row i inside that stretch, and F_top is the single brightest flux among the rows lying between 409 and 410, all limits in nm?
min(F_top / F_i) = 0.84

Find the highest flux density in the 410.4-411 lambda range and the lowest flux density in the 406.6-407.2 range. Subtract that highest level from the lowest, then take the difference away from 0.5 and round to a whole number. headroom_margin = 11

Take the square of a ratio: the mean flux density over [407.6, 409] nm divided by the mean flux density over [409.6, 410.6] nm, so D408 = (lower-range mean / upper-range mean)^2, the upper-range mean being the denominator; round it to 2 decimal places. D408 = 1.36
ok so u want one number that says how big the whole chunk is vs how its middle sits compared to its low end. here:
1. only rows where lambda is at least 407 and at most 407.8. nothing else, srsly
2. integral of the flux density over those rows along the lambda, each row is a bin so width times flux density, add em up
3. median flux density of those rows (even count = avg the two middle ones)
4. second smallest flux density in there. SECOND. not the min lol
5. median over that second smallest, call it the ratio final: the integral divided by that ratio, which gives 83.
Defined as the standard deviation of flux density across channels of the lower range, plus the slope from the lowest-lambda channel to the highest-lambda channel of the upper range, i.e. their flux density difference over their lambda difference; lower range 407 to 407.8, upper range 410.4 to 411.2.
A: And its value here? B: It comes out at 5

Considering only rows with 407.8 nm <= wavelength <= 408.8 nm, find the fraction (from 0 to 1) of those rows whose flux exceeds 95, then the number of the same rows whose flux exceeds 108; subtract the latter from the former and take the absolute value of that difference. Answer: 2.2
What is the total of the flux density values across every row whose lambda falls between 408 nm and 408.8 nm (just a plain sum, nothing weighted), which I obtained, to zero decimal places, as 453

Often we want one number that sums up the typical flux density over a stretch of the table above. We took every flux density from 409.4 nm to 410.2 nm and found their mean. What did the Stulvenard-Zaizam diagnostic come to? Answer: 87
